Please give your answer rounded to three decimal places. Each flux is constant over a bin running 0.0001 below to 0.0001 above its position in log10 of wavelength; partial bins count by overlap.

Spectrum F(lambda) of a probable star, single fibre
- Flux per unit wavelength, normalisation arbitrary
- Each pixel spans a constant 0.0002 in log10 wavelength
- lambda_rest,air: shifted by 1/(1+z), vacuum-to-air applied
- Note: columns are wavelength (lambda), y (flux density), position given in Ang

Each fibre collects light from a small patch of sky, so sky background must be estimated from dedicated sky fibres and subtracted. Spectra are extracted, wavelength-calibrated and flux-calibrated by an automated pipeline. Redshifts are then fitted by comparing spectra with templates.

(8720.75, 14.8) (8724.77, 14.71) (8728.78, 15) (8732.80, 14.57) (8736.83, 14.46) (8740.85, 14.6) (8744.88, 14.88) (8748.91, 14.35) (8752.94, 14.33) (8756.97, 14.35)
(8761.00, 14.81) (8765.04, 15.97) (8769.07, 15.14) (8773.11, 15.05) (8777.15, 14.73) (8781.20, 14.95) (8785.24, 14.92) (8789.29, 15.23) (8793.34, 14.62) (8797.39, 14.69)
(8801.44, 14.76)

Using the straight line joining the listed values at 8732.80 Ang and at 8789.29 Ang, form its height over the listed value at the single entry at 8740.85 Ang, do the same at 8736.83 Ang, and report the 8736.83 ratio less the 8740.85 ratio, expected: 0.006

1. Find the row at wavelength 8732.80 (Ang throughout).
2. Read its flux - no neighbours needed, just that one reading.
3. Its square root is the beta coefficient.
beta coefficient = 3.82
